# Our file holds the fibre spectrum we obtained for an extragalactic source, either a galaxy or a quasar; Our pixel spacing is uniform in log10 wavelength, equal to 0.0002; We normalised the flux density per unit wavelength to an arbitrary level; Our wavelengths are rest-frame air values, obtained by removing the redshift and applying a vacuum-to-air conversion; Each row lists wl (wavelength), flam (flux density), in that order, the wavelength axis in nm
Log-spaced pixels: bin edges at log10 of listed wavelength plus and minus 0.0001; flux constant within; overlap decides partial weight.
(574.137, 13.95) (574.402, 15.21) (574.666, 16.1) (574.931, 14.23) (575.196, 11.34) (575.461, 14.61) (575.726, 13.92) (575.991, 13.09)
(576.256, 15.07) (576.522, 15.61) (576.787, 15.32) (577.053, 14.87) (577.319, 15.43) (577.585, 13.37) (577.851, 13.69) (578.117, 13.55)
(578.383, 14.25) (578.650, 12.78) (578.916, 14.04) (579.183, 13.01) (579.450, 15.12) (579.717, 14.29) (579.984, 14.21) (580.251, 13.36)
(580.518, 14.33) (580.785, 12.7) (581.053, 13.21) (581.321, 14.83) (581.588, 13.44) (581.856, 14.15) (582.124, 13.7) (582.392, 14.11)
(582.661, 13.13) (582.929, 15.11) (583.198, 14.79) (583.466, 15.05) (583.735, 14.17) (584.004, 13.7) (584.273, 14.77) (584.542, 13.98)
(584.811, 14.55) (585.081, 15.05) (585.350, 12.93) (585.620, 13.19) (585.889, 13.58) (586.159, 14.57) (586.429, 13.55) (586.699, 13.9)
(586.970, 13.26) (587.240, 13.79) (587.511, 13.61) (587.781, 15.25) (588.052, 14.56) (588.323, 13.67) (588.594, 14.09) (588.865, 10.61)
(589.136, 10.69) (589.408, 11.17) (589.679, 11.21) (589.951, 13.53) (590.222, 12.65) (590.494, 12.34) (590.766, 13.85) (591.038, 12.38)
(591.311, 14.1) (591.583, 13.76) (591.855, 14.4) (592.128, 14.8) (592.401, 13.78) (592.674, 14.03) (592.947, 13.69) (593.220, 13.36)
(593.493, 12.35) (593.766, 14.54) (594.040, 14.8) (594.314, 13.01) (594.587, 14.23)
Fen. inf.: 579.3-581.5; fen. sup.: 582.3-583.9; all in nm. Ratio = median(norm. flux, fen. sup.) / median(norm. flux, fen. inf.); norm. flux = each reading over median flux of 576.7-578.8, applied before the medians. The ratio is 1.02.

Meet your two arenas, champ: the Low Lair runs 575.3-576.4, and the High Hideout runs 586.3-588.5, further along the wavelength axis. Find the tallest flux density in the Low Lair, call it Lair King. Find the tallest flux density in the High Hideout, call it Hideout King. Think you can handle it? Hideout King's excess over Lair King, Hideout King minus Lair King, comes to 0.18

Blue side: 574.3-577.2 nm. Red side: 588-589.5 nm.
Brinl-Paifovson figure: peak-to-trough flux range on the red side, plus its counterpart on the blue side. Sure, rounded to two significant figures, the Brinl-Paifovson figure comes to 8.7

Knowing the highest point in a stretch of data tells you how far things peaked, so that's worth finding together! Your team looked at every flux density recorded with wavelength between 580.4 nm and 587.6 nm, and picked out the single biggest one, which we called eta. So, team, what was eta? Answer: 15.11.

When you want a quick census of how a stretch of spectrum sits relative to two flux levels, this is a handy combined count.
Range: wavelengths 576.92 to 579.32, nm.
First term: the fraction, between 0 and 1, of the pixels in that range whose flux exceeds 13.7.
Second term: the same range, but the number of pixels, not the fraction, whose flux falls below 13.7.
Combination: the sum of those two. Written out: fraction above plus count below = 5.44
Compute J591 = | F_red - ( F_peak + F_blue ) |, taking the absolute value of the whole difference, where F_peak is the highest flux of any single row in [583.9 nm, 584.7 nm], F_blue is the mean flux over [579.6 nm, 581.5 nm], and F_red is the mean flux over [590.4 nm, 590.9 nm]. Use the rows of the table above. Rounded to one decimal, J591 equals 15.5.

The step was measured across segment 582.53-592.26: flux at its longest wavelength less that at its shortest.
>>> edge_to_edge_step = 1.7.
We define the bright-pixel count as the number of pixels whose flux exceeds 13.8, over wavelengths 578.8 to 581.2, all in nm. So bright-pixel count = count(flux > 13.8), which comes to 5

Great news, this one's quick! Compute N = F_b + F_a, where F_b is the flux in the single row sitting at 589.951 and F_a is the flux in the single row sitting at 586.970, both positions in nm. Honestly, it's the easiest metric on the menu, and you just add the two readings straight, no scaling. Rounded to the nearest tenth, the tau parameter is 26.8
